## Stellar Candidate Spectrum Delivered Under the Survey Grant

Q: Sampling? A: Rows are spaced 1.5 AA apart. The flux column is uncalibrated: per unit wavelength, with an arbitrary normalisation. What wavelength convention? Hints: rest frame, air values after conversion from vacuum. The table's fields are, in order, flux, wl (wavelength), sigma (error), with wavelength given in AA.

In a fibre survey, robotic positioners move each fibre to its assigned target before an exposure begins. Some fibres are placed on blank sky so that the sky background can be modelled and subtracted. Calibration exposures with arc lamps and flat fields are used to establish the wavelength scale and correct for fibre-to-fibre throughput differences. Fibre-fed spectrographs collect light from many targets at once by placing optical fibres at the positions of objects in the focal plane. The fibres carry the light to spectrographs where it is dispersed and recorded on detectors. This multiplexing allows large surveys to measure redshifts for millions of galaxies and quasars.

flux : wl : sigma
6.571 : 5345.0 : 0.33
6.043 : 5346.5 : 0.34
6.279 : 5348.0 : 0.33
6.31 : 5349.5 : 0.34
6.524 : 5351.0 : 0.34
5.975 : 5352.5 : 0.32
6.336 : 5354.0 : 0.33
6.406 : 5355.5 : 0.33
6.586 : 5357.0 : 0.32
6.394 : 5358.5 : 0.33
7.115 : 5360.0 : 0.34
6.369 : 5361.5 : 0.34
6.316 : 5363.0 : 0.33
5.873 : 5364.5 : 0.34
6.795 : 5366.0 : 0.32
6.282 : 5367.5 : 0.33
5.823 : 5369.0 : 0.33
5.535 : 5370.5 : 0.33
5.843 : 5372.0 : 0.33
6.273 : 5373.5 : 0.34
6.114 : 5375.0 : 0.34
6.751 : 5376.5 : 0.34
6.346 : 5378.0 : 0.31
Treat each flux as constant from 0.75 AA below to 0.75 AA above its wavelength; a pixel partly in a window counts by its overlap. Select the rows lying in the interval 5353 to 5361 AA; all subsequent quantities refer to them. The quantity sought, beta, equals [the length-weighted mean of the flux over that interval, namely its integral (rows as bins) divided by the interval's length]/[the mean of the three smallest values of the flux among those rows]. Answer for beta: 1.03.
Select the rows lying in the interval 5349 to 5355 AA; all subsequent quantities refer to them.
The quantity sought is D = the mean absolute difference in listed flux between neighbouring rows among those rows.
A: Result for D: 0.375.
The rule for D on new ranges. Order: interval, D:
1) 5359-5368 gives 0.535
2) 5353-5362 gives 0.382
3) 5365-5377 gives 0.399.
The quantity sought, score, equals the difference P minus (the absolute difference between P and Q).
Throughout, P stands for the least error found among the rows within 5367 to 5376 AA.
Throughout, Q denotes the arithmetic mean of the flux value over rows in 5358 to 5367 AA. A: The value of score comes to -5.82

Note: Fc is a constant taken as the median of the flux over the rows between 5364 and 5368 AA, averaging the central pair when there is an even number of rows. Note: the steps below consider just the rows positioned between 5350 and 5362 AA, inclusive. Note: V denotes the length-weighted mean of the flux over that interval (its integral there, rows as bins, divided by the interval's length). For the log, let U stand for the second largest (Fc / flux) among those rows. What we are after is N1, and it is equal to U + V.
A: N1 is 7.45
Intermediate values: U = 0.991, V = 6.5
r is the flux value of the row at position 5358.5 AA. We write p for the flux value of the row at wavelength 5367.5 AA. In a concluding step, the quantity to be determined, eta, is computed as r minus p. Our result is 0.1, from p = 6.282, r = 6.394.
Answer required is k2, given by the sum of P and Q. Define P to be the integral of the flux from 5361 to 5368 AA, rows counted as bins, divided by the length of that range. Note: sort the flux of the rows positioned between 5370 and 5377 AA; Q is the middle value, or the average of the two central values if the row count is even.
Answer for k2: 12.4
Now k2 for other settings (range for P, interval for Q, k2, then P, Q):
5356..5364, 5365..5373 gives 12.4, 6.5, 5.84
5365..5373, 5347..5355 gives 12.4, 6.1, 6.31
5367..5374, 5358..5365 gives 12.3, 5.9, 6.37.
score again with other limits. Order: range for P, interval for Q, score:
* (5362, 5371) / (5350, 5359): -5.73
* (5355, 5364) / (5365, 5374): -5.45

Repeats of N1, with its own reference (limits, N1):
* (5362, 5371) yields 7.21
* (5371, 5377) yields 7.22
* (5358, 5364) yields 7.51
